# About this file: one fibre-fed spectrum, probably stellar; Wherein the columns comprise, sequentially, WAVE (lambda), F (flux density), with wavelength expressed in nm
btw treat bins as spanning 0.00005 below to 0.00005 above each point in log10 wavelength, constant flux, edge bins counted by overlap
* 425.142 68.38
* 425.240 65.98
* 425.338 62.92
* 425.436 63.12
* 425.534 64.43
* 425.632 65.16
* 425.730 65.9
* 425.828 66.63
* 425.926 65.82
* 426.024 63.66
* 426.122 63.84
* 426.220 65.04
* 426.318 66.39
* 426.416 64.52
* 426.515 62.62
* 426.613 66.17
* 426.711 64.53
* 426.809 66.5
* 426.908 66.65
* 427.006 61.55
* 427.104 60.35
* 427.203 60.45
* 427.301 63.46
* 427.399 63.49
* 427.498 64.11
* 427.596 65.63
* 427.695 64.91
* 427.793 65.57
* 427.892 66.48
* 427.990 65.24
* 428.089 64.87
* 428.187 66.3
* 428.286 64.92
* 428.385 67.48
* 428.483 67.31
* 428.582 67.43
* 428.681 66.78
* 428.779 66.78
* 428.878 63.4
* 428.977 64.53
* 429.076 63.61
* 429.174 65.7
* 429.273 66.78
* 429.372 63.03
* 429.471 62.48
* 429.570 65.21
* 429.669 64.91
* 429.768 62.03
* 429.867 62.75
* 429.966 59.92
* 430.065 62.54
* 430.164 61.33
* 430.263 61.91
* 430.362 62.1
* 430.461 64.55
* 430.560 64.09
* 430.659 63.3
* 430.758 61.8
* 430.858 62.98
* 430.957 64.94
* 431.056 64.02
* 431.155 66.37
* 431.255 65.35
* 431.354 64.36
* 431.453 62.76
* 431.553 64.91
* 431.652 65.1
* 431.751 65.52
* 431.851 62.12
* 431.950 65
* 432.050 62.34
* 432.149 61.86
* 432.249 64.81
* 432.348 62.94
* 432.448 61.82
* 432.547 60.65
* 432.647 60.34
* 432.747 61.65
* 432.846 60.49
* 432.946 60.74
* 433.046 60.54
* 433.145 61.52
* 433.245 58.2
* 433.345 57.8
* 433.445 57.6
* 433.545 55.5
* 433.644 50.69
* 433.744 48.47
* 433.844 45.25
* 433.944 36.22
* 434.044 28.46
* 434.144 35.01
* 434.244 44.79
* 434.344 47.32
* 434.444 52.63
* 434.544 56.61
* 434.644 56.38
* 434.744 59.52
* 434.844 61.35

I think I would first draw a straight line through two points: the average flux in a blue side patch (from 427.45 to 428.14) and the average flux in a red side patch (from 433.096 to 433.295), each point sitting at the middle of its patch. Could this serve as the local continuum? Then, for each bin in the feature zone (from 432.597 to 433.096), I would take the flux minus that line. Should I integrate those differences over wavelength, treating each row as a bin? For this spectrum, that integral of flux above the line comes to 0.3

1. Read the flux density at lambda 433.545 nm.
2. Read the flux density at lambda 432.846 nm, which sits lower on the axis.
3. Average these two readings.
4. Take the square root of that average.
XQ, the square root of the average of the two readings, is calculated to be 7.62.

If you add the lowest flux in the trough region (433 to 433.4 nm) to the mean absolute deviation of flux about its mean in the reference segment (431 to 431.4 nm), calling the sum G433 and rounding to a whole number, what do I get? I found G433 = 59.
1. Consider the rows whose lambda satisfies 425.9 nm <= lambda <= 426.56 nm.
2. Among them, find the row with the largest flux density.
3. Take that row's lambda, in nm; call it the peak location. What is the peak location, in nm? 426.318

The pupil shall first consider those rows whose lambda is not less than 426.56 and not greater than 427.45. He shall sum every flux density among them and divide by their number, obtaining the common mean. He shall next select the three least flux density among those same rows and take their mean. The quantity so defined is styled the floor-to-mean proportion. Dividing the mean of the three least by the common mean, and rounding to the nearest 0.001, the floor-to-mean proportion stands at 0.954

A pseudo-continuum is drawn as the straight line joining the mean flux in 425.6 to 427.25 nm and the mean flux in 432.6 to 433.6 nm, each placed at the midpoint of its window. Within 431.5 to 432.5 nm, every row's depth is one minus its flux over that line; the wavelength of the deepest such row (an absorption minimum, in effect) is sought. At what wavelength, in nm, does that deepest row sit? 432.149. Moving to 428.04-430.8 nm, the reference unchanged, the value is 429.966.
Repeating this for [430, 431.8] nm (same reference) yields 430.164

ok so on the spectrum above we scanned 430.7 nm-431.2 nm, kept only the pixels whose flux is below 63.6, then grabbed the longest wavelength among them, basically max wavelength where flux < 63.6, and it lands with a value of 430.858 nm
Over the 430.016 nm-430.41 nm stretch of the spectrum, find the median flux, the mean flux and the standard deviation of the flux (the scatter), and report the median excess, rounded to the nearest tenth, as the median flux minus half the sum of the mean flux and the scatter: 30.8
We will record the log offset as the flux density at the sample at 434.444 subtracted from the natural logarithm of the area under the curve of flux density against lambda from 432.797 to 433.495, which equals -49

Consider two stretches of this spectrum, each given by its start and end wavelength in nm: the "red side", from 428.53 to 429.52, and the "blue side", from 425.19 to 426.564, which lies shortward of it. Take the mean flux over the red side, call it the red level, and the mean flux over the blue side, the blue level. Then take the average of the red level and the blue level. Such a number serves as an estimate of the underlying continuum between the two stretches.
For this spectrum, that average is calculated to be 64.9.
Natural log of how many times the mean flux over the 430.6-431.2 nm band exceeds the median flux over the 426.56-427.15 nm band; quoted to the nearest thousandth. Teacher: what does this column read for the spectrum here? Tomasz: -0.022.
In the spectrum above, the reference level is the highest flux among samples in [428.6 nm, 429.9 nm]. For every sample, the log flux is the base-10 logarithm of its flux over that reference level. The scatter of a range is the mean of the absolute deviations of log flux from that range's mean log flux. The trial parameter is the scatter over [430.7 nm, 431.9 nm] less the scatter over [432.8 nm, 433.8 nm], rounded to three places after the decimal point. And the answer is -0.018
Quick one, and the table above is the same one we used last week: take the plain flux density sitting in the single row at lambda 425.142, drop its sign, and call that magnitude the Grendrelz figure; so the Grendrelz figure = 68.4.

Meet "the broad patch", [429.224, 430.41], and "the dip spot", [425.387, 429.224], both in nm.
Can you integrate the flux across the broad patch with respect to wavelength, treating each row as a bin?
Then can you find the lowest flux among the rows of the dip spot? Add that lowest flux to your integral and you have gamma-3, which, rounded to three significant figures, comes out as 135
